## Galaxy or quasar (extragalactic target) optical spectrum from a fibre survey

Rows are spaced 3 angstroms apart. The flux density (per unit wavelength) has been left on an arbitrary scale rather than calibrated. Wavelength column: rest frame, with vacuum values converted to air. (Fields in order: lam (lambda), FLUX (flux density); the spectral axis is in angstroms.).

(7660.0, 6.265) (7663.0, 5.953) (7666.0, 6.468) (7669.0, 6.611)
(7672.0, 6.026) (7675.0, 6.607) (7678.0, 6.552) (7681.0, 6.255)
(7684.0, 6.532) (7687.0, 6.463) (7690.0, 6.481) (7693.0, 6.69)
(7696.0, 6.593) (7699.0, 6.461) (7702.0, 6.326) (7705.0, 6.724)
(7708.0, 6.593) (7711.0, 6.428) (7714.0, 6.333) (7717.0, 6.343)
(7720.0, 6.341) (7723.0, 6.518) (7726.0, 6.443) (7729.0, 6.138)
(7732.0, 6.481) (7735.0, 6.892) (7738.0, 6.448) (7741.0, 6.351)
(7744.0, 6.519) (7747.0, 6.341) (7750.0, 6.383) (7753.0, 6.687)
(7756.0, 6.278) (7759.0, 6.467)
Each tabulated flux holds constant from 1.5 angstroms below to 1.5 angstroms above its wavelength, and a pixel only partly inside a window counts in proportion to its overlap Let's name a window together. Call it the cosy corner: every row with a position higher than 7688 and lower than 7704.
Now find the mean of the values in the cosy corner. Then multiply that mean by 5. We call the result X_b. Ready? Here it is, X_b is 32.6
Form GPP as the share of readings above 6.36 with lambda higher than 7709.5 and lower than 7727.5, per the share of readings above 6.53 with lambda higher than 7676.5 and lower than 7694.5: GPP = 1.0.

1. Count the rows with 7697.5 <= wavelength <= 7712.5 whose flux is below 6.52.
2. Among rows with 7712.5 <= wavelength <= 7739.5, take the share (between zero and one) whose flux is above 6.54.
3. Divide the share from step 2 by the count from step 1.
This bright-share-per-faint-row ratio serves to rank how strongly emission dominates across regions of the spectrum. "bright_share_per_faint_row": 0.04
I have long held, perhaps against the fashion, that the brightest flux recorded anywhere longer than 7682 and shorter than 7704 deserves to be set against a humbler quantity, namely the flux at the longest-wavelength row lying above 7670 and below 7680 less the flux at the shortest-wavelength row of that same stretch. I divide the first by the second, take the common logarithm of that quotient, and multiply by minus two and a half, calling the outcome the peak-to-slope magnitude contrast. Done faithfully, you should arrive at -3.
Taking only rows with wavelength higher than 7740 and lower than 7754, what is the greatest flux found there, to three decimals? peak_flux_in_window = 6.687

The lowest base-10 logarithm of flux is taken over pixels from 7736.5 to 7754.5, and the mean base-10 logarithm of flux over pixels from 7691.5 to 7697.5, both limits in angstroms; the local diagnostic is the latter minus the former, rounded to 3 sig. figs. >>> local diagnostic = 0.0201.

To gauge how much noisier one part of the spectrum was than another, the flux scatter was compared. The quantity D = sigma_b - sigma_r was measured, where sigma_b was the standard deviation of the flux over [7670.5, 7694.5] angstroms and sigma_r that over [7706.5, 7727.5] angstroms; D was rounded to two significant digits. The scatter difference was 0.11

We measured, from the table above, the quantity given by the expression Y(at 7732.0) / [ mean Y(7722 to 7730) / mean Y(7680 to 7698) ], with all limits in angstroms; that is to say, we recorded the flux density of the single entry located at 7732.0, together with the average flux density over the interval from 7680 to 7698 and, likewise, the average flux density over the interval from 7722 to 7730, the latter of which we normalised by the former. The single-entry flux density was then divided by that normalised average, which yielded 6.62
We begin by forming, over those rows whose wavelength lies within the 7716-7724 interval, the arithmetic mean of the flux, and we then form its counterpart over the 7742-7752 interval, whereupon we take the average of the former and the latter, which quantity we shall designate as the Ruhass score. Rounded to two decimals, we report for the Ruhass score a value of 6.41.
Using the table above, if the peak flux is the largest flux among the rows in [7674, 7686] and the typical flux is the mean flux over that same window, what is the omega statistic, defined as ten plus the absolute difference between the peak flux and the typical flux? 10.1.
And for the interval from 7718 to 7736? 10.4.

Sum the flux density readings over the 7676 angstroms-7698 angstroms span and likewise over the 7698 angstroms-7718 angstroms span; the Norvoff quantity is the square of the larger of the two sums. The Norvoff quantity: 2076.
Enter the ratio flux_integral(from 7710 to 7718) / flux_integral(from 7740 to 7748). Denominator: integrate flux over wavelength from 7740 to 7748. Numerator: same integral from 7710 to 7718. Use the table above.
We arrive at 0.99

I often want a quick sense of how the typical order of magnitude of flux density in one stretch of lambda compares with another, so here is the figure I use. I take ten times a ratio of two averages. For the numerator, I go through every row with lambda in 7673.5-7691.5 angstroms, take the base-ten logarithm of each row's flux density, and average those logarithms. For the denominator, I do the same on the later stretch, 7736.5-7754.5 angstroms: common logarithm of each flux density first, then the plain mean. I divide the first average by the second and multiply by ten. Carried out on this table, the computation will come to 10.0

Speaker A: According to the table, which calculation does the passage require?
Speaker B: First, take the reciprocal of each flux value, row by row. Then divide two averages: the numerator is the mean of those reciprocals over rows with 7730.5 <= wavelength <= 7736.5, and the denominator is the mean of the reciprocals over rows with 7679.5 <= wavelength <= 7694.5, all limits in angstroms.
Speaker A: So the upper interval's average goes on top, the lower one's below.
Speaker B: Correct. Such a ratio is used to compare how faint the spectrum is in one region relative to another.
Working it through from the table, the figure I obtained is 0.970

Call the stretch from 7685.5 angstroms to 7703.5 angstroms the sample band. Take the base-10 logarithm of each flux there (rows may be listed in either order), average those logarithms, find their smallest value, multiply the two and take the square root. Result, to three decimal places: 0.807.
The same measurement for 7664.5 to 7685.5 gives 0.794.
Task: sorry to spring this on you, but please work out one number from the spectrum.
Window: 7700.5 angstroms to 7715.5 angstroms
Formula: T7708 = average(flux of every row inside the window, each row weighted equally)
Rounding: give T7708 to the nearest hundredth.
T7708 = 6.48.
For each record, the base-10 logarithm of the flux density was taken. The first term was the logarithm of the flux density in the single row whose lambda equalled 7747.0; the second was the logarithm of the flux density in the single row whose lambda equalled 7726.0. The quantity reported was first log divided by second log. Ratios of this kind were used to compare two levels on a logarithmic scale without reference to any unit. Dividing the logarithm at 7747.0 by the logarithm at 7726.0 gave 0.99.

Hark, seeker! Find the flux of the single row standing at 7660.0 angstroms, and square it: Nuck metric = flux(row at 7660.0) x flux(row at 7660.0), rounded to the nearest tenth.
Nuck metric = 39.3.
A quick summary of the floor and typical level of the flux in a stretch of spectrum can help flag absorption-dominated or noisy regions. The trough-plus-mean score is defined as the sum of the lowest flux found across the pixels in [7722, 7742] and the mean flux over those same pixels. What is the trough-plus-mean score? 12.6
